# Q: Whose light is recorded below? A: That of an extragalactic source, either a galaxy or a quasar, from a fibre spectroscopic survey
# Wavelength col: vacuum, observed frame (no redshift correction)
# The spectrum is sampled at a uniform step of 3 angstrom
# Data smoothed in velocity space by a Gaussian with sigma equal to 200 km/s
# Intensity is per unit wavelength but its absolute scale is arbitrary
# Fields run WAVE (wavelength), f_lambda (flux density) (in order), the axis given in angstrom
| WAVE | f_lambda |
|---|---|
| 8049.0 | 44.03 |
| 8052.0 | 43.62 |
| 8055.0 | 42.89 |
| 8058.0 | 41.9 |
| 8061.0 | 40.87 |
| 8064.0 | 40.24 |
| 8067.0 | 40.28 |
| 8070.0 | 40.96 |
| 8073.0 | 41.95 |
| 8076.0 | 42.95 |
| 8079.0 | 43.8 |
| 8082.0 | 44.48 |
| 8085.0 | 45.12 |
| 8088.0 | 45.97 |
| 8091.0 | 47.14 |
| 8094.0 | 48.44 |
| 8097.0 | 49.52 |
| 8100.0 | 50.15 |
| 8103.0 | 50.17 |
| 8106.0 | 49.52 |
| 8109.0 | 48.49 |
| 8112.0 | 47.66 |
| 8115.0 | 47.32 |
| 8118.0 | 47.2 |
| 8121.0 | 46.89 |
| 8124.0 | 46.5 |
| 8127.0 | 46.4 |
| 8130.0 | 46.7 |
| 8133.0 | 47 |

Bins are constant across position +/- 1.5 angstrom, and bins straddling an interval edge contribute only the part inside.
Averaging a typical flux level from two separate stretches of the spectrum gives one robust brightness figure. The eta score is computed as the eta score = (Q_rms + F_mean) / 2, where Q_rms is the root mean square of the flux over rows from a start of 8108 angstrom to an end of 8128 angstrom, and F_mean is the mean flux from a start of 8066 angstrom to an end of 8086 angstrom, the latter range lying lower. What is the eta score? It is 45.0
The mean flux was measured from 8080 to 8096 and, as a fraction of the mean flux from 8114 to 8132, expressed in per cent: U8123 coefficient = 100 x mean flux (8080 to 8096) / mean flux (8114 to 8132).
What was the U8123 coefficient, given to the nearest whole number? 99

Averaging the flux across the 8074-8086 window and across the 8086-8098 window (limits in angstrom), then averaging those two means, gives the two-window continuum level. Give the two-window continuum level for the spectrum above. 46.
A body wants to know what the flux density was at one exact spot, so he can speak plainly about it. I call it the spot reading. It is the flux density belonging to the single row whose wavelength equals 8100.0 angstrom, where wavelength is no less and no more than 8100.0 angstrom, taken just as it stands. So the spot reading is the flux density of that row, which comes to 50.15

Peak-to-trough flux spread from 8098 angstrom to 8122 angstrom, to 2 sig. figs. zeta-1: 3.3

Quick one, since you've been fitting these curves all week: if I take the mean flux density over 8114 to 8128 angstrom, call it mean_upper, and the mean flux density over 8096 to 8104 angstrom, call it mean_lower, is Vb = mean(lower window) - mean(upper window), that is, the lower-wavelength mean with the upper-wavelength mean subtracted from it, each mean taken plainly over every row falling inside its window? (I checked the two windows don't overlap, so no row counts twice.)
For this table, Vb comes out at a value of 3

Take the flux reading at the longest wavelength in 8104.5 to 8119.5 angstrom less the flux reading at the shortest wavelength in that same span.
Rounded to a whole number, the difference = -2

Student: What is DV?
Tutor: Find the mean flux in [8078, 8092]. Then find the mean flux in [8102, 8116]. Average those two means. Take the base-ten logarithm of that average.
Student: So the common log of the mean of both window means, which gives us 1.67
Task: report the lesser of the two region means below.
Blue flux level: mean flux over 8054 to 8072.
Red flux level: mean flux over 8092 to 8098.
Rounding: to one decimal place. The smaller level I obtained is 41.2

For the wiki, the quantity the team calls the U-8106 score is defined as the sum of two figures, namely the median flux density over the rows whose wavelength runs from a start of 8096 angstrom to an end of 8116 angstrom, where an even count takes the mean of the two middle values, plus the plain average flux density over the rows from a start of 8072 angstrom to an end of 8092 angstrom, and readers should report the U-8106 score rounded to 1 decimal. 94.0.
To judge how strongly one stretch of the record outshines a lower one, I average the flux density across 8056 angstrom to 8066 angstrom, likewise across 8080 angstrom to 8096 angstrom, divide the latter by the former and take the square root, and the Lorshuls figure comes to 1.06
